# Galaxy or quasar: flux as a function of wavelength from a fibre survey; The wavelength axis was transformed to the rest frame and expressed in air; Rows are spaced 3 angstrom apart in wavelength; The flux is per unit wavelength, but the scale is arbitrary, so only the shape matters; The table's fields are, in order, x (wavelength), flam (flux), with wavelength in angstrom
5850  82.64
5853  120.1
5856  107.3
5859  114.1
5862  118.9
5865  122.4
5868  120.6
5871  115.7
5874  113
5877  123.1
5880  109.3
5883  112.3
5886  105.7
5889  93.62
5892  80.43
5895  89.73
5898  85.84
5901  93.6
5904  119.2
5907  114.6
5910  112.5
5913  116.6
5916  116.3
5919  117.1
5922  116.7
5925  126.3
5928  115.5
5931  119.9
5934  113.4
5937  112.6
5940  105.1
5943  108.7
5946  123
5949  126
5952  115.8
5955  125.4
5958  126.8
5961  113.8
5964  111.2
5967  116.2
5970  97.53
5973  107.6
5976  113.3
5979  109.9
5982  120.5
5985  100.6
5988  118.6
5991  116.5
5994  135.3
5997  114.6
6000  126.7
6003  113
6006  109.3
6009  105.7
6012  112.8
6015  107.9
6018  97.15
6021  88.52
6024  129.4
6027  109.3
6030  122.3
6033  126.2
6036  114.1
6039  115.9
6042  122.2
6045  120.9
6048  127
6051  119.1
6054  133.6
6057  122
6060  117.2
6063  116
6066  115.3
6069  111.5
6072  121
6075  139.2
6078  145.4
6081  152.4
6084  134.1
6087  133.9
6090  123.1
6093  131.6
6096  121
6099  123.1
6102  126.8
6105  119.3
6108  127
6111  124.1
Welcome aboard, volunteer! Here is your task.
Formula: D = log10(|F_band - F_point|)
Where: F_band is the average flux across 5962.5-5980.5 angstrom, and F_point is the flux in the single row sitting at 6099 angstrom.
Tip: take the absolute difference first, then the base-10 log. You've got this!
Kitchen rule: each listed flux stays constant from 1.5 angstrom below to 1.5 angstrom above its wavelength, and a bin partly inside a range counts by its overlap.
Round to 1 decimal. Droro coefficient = 1.1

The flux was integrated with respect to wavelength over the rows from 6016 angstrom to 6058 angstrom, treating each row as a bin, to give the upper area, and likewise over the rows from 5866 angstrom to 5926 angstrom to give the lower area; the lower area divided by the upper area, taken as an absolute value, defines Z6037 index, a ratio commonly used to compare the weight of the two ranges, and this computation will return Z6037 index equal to 1.3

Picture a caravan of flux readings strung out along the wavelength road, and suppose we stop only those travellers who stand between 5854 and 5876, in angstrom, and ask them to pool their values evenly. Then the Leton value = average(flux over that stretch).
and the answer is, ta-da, 116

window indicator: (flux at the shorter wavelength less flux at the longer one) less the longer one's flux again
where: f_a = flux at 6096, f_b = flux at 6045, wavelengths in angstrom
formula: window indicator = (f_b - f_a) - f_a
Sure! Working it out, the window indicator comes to -121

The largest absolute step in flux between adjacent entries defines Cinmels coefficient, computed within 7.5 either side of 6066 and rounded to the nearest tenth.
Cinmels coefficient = 9.5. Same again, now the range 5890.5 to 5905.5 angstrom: 25.6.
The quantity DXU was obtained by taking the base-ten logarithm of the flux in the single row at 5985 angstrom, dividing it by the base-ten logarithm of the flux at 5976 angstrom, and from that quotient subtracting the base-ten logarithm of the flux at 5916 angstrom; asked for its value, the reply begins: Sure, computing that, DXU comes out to -1.09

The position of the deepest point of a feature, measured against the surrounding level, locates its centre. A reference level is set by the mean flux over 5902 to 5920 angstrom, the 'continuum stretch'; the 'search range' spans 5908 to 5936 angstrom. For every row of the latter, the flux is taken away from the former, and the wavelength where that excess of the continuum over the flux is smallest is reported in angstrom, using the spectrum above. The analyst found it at 5925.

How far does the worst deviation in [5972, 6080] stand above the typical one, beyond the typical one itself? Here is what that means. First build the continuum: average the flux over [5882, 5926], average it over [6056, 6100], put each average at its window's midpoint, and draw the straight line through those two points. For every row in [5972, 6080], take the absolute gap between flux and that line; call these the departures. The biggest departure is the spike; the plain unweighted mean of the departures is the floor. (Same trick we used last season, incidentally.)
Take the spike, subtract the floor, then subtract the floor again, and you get 15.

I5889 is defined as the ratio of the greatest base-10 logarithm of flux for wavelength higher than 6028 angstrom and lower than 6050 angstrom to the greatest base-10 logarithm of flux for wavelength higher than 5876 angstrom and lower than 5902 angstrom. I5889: 1.01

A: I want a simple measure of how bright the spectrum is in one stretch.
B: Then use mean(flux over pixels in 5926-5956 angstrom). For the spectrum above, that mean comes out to 117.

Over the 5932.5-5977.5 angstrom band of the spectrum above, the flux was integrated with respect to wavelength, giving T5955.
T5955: 5149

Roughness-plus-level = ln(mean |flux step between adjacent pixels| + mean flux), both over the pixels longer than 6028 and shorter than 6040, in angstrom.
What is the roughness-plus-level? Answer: 4.83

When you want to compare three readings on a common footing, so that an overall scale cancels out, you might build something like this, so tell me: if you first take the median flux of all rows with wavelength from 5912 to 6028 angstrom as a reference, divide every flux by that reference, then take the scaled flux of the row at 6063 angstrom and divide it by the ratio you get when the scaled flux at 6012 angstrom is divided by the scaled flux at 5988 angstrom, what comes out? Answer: 1.06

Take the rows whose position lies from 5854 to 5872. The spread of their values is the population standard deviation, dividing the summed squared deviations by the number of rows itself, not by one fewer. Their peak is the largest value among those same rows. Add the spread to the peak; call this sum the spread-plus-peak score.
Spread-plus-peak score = 127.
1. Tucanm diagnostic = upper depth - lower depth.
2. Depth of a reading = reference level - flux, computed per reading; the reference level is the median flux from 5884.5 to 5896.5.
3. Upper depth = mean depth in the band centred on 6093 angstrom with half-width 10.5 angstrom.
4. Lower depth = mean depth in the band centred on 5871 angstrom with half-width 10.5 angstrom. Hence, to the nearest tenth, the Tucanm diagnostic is -10.1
